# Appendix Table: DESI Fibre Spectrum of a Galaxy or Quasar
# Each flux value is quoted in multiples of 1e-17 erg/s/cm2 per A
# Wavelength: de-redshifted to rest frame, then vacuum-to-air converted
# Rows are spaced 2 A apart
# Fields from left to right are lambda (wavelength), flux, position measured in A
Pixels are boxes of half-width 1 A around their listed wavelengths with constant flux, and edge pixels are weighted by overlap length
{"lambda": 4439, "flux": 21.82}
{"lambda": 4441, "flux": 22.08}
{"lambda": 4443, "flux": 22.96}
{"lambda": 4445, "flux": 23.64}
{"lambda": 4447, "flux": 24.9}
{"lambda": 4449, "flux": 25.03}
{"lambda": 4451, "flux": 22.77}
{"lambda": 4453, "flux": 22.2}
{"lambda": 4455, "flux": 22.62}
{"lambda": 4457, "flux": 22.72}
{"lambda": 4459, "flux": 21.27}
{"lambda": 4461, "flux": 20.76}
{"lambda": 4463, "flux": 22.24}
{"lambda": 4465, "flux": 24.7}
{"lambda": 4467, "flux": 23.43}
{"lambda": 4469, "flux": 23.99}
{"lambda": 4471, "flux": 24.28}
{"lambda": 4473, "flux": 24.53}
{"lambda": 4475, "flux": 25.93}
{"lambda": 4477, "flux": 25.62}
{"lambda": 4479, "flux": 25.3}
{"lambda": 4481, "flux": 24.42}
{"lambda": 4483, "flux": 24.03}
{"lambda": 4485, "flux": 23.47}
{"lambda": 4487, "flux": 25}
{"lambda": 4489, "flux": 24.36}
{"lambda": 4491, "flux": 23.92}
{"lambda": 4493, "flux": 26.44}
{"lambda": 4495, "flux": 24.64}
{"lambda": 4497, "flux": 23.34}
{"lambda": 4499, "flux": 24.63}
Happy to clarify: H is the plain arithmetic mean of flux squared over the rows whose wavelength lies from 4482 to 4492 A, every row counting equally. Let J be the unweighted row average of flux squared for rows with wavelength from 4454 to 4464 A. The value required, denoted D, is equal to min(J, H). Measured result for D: 481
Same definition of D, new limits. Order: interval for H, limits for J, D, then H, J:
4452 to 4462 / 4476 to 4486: 481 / 481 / 604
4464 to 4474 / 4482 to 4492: 584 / 585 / 584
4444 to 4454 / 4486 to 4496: 563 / 563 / 619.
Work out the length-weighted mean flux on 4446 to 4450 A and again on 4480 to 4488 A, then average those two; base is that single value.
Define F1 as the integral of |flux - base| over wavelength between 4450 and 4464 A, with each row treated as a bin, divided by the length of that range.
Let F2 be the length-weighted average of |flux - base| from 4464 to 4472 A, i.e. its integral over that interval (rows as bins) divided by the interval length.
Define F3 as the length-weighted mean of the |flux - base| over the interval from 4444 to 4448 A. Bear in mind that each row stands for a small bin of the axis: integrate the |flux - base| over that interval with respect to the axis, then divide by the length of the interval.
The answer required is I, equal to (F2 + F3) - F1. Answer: -1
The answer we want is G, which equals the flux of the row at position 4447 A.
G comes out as 24.9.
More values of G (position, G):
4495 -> 24.64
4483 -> 24.03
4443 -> 22.96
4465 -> 24.7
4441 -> 22.08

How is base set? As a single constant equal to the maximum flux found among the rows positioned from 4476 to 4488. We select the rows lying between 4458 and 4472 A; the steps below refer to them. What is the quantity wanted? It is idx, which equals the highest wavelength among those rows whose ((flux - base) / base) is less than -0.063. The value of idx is 4469 A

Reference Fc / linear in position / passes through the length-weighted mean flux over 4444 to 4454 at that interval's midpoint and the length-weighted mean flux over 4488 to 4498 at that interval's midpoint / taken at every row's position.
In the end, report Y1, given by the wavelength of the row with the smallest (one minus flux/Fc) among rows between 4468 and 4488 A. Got 4475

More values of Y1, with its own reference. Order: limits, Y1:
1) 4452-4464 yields 4457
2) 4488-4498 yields 4493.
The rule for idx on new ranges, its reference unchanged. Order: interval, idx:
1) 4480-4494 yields 4491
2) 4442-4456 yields 4455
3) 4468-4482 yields 4469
